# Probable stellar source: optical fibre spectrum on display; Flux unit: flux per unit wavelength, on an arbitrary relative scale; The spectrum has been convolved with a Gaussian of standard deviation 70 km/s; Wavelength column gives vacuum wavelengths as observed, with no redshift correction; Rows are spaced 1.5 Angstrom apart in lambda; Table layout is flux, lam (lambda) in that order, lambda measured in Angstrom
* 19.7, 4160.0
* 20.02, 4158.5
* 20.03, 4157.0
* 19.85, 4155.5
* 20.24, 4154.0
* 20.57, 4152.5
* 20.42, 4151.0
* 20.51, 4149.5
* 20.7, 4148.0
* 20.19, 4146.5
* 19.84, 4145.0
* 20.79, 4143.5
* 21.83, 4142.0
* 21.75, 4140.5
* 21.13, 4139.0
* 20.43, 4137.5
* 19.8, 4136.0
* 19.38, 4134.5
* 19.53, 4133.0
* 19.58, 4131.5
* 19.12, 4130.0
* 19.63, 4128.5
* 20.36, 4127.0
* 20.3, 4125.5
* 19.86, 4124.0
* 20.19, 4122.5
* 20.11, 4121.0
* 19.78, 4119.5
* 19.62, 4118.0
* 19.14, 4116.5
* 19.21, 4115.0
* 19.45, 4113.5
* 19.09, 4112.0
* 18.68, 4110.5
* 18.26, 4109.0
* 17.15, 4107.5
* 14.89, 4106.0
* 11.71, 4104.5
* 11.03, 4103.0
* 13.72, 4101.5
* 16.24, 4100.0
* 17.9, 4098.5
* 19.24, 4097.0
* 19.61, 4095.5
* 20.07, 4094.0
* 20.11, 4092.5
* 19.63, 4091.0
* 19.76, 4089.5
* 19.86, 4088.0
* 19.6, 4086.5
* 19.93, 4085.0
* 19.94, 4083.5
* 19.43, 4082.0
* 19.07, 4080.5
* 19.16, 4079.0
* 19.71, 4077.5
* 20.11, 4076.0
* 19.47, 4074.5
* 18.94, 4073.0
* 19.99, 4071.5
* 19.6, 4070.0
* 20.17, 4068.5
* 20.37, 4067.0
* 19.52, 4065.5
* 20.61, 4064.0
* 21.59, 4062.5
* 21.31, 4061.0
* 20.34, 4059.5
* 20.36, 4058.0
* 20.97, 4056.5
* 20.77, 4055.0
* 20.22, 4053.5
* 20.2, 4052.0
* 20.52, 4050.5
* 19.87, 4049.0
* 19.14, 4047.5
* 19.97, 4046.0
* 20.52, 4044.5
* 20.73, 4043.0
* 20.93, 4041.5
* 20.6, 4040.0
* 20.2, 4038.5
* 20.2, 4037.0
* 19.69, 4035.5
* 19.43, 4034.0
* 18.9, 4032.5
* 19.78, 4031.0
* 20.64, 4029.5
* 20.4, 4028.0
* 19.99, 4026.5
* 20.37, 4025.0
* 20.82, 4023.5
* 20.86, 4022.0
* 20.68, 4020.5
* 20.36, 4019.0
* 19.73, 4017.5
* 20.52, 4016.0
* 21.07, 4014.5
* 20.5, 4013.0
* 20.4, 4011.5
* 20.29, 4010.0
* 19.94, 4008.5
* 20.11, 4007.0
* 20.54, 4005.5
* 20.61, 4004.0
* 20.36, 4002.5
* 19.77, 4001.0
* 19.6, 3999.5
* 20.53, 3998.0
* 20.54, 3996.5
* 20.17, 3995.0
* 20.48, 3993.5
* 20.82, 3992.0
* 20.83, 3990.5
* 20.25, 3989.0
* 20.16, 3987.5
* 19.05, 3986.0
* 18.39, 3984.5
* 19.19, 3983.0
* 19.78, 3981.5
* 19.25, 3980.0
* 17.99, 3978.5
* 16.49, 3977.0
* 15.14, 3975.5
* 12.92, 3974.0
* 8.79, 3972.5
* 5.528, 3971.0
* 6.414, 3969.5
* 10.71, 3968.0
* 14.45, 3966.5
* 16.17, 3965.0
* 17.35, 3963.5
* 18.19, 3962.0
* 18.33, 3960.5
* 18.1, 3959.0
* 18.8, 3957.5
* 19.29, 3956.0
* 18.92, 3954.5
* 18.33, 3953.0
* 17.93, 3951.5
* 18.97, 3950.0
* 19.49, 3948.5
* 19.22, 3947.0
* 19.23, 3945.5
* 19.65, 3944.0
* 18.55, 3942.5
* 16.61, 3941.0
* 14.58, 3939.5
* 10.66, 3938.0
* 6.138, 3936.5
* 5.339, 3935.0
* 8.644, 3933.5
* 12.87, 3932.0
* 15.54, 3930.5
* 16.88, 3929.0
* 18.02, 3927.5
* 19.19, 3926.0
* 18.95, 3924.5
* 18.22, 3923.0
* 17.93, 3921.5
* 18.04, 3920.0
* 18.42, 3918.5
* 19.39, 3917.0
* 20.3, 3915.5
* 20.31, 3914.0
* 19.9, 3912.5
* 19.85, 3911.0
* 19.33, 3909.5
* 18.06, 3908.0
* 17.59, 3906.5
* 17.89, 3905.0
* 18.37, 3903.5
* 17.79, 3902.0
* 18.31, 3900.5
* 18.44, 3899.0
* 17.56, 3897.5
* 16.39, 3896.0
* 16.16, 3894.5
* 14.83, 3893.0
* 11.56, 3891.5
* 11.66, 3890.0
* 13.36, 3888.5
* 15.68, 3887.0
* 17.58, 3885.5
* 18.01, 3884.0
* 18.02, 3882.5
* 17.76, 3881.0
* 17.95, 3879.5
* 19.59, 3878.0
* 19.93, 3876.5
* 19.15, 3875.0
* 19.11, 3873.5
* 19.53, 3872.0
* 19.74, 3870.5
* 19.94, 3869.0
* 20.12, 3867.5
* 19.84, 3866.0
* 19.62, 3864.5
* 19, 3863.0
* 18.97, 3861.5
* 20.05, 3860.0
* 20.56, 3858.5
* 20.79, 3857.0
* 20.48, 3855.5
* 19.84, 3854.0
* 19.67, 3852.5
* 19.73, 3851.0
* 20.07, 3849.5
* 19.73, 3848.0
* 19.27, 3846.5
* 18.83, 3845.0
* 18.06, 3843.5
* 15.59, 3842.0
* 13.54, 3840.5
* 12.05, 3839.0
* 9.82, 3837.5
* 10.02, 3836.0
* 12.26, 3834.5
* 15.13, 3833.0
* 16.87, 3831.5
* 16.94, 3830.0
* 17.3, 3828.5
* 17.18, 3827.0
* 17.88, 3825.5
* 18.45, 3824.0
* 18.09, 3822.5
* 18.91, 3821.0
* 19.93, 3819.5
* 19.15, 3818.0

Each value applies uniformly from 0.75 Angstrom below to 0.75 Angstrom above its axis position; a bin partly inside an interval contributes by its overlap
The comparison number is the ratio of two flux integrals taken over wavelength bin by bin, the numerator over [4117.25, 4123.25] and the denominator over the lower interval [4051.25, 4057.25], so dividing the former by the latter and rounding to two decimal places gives 0.97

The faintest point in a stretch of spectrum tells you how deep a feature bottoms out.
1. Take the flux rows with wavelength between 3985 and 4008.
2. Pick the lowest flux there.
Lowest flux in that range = 19.05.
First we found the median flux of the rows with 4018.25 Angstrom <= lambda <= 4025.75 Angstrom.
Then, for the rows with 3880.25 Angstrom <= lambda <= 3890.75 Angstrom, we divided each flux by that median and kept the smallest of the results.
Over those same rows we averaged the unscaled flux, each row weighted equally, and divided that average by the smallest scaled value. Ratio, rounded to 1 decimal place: 28.4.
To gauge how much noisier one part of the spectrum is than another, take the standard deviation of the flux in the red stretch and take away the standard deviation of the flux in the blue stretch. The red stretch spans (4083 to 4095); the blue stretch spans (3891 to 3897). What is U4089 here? -2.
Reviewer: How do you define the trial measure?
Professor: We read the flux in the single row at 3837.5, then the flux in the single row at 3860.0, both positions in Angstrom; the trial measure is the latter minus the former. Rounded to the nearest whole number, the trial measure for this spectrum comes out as 10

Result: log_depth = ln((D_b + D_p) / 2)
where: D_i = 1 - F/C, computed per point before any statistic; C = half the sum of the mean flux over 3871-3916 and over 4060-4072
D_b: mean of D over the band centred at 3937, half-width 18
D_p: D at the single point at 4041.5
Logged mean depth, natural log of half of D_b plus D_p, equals -3.7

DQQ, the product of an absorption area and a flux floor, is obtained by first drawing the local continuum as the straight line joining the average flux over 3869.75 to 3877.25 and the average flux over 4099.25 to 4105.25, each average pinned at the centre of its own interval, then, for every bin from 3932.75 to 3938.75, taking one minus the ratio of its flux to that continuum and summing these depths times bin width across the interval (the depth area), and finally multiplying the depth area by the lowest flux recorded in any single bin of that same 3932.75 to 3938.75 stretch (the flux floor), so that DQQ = 18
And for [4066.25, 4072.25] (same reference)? -50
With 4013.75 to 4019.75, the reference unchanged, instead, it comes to -37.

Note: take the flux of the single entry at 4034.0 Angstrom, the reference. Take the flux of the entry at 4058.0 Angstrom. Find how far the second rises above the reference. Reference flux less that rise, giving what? 18.5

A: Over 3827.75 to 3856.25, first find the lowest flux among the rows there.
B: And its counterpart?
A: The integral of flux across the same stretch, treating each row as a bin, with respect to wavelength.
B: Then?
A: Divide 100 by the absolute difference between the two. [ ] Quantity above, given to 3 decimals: 0.216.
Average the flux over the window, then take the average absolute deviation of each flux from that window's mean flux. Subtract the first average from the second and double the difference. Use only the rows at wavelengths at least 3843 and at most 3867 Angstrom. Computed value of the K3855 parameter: -38.3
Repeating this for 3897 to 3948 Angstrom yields -28.6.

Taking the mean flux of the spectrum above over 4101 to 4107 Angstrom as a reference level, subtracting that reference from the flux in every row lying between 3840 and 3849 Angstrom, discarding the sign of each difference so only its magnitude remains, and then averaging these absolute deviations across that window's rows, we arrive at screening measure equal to 4.7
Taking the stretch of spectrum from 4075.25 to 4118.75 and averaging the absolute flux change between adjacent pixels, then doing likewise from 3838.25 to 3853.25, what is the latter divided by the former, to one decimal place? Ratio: 1.2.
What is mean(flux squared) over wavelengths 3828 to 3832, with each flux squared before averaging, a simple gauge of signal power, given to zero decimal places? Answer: 290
